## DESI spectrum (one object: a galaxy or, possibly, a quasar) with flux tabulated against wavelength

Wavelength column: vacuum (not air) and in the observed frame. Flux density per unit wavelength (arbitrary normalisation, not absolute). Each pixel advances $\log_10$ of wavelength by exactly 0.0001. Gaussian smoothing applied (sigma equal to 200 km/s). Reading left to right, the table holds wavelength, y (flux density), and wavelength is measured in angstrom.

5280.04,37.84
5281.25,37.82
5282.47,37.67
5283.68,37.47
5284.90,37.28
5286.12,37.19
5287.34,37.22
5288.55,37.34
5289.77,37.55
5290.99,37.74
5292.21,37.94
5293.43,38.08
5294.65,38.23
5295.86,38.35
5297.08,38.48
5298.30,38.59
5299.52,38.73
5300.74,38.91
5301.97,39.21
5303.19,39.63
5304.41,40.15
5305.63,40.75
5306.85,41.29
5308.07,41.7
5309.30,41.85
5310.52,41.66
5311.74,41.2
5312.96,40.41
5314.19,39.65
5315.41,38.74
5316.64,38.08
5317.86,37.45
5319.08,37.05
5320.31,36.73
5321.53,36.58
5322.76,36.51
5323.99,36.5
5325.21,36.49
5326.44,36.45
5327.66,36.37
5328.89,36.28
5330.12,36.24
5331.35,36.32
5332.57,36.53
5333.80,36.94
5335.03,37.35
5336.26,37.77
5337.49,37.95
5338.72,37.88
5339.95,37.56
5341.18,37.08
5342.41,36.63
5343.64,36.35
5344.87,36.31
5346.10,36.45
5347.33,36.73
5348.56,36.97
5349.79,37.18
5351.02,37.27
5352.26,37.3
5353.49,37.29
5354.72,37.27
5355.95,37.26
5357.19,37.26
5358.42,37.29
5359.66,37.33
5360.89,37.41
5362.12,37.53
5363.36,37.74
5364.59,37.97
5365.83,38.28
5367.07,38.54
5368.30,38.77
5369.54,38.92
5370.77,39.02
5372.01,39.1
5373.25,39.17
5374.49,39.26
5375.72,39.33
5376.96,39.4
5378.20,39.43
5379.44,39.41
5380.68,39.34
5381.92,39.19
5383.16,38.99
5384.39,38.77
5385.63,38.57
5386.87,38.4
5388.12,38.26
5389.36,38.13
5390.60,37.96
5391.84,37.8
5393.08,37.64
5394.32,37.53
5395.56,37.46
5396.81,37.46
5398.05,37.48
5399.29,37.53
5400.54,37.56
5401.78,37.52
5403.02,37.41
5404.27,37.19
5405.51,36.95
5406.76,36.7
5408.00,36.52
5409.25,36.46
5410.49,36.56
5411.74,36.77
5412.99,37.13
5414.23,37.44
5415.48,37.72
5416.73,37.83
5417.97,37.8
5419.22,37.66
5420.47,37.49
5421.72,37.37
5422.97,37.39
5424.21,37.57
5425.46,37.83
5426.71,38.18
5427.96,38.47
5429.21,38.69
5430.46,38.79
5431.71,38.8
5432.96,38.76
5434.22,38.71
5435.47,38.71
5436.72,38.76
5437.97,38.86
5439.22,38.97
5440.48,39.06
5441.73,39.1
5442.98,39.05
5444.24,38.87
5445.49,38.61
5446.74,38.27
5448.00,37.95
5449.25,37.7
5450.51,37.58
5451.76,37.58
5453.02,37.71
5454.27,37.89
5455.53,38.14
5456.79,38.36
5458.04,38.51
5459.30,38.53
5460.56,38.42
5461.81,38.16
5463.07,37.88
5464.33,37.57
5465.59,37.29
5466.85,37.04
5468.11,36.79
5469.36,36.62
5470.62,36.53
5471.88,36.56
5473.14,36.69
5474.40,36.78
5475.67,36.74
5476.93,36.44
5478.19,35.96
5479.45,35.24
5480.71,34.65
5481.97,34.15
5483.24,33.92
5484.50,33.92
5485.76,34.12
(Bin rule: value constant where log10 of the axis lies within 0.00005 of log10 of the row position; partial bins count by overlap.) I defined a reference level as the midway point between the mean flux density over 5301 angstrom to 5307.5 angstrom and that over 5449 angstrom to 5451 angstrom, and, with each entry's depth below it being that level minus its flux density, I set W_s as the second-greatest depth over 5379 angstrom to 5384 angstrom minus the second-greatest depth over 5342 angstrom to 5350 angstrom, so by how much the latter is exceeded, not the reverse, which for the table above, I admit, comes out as -2.8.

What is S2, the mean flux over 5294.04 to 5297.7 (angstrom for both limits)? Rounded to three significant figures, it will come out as 38.4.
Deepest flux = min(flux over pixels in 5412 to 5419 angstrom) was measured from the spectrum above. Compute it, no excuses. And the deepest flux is 37.13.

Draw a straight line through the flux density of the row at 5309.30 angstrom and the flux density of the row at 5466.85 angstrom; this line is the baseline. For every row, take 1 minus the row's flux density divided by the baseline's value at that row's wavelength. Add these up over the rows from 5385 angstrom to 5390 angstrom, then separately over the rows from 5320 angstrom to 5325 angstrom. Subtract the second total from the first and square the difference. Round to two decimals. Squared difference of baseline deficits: 0.13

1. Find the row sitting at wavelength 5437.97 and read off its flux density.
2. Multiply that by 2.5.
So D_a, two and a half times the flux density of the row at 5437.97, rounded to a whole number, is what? 97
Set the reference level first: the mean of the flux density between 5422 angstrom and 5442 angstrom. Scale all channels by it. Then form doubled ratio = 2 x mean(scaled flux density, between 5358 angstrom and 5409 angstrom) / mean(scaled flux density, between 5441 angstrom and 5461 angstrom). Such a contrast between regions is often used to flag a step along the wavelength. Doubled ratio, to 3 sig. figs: 1.99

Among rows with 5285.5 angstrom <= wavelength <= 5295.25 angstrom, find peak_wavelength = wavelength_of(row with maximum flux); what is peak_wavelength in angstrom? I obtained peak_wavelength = 5294.65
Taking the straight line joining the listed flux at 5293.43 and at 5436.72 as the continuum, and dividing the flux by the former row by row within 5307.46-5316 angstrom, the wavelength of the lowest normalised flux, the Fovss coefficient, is 5315.41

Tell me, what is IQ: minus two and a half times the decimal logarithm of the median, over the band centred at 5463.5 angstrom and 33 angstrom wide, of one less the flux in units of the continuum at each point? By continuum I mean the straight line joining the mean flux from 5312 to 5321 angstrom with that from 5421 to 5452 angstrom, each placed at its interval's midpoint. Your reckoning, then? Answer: 4.2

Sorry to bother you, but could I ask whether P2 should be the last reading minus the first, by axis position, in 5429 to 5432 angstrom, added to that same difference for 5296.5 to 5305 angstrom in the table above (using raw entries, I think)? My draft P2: 1.8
